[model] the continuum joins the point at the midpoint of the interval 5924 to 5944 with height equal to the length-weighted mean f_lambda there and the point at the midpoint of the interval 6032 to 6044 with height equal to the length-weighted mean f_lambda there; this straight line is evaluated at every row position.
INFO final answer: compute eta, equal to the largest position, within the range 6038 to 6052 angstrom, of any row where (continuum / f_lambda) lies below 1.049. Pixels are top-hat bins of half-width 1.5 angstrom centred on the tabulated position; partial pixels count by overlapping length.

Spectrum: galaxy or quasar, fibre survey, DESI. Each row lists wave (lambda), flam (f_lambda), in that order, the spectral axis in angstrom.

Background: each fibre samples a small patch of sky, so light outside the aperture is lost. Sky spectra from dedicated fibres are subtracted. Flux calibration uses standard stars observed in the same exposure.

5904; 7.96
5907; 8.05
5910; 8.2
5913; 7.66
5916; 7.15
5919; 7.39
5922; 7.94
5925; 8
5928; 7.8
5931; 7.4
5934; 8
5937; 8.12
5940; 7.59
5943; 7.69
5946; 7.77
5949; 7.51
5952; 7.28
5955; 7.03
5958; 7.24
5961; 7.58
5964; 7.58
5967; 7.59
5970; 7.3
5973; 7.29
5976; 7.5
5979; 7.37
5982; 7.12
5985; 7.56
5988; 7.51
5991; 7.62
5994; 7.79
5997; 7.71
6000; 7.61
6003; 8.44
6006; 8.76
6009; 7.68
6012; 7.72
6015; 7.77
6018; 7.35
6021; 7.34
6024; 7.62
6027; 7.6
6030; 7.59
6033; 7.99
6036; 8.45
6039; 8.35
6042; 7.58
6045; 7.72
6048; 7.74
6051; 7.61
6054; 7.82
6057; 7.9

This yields 6048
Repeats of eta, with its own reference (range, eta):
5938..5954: 5949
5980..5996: 5994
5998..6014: 6012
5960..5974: 5967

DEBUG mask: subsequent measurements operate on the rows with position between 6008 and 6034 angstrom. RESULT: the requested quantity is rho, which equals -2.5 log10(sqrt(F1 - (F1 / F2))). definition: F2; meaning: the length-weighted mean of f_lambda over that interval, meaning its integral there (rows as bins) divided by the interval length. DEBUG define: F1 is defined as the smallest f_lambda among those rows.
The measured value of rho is -1.01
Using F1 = 7.34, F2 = 7.62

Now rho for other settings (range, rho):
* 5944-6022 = -0.98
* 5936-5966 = -0.98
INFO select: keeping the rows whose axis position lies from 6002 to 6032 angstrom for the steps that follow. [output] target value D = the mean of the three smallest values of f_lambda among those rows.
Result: 7.43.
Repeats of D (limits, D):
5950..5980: 7.18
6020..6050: 7.50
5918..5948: 7.46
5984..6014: 7.56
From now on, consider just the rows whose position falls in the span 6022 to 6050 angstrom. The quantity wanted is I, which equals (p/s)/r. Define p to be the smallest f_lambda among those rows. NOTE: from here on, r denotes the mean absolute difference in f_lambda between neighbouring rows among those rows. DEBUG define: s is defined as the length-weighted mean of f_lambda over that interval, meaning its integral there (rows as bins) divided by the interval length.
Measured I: 4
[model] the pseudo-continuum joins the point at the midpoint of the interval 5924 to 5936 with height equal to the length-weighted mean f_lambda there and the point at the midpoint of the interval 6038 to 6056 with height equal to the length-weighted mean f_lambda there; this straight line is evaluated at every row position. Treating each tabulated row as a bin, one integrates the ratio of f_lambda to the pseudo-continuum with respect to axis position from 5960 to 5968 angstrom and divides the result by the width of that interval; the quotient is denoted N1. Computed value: 0.972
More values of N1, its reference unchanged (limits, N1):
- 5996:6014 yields 1.025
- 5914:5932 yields 0.976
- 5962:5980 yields 0.954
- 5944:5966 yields 0.953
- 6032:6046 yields 1.031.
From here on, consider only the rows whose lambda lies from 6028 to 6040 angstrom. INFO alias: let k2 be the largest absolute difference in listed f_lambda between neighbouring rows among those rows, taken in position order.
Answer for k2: 0.46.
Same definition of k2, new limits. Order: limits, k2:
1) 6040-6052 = 0.14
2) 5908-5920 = 0.54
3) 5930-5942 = 0.60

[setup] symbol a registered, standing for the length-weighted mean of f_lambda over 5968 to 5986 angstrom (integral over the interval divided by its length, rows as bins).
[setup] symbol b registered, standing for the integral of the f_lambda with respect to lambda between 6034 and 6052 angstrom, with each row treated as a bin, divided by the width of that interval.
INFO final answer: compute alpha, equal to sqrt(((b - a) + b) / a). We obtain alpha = 1.07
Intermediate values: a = 7.36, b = 7.92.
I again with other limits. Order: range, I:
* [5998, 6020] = 2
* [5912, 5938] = 3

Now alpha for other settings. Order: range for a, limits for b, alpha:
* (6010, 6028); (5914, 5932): 1.01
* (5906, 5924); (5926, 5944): 1.01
